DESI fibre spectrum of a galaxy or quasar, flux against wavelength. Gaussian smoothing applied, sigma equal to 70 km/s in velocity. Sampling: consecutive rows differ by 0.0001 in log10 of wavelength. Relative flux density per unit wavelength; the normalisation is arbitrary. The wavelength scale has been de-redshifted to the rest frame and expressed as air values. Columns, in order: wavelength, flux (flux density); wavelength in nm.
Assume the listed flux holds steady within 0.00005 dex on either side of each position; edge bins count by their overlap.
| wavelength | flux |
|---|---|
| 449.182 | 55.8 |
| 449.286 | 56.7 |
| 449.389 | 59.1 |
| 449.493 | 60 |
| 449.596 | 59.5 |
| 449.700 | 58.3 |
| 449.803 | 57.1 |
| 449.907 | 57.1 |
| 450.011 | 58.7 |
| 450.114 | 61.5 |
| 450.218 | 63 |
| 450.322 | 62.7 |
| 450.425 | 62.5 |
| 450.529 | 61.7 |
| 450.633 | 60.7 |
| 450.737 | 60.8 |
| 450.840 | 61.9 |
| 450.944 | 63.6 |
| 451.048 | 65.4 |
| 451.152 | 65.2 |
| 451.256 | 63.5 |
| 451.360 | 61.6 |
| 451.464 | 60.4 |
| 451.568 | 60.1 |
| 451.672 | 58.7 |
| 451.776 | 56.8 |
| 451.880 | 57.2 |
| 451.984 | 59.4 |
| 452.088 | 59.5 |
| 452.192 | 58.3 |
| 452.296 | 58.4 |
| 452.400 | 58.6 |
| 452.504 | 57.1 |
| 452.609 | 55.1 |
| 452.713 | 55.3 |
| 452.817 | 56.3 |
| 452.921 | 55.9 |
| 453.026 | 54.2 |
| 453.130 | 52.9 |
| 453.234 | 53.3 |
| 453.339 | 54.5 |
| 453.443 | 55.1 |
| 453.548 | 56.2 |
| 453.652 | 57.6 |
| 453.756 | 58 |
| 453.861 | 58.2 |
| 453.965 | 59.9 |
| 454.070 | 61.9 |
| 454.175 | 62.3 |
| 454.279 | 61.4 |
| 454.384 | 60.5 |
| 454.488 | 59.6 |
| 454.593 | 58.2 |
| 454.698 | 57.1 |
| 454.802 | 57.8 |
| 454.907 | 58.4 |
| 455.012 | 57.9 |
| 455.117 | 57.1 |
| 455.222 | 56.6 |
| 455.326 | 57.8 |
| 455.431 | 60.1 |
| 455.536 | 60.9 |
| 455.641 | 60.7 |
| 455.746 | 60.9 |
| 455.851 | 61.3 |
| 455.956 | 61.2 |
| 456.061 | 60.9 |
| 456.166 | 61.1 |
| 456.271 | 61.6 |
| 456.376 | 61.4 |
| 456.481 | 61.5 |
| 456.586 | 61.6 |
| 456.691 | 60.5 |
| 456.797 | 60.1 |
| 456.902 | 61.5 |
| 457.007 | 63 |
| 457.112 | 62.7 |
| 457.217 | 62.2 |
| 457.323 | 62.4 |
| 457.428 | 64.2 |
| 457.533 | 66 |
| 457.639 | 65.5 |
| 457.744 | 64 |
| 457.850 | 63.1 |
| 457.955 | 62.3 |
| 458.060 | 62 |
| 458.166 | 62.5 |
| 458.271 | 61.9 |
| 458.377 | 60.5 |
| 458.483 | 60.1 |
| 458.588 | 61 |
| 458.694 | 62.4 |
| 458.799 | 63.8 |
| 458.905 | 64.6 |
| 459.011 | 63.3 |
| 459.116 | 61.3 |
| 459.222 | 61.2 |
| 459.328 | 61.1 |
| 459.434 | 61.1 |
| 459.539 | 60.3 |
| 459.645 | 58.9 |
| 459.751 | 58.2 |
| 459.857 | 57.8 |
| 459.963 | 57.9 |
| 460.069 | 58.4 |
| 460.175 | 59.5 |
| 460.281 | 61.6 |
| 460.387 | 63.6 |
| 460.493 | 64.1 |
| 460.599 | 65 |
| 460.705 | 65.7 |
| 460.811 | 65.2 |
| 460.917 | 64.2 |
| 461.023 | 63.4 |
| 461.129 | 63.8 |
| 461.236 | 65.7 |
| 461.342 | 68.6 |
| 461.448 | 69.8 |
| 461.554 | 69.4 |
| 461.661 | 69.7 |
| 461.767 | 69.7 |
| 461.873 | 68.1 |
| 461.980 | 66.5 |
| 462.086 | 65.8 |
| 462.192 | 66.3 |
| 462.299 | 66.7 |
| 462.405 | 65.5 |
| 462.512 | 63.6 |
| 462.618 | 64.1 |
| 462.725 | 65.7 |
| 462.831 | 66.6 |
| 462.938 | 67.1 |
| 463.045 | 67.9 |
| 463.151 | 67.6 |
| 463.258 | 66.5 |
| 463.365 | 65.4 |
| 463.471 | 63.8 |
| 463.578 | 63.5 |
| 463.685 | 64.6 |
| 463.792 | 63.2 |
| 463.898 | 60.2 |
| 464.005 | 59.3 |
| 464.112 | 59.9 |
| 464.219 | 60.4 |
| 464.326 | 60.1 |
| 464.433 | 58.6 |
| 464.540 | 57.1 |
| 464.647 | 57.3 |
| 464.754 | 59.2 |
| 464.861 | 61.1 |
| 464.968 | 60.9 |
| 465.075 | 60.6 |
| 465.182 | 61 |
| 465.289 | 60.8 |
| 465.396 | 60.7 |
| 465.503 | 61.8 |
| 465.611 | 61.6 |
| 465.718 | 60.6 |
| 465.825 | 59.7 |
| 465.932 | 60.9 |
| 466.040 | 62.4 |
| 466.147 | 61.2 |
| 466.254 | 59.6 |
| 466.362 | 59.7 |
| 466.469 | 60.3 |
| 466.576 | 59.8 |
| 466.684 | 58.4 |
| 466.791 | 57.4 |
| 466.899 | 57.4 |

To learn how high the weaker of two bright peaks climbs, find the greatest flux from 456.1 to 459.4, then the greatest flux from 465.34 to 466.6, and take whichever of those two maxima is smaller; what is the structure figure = 62.4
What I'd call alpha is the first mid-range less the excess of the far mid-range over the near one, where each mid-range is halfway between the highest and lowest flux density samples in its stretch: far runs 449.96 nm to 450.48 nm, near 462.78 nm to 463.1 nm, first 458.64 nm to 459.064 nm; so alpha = 69.9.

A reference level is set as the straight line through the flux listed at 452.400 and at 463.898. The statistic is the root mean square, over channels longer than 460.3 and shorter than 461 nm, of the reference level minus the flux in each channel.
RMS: 4.9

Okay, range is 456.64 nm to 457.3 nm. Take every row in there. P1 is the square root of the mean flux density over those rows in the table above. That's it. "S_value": 7.85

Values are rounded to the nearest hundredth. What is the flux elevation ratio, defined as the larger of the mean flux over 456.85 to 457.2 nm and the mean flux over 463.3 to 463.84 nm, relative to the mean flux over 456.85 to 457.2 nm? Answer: 1.03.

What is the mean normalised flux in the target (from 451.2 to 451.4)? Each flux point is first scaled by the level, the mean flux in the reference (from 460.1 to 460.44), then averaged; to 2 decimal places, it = 1.02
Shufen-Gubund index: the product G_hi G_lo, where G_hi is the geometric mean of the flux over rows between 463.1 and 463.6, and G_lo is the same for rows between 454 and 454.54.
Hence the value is 3994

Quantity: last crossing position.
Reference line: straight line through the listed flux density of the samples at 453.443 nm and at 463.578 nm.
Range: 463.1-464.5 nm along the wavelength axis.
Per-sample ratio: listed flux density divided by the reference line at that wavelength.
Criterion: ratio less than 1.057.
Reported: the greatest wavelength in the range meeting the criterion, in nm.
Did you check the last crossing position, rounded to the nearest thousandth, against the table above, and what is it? 464.433 nm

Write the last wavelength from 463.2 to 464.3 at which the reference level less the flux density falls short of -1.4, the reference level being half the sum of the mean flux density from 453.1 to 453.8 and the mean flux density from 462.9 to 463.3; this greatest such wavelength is 463.792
